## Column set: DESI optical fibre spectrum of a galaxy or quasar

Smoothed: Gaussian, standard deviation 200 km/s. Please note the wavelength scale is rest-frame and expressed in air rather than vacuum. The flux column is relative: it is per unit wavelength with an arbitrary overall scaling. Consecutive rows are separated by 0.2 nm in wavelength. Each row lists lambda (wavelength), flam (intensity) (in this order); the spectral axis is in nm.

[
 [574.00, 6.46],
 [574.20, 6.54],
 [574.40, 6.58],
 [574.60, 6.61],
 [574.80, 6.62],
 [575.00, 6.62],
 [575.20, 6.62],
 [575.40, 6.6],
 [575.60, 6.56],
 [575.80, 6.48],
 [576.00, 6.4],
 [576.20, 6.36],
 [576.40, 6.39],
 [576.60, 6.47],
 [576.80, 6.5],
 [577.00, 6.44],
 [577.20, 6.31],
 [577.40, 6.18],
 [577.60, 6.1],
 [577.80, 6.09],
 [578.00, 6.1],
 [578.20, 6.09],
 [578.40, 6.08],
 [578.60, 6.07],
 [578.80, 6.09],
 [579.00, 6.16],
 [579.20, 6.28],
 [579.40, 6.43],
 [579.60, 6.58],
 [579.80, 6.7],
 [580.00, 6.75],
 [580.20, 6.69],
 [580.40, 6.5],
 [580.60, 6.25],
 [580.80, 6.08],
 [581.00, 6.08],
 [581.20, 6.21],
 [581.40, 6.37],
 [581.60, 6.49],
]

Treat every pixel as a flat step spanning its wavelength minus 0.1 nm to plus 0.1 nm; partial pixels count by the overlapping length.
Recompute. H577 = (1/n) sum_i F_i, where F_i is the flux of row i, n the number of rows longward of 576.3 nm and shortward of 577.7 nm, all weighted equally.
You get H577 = 6.34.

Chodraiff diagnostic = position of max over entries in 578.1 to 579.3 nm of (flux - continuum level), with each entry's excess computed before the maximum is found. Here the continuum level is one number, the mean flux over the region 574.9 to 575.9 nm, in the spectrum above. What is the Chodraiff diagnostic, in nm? 579.20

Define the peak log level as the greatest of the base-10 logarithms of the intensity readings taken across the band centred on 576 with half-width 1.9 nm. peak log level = 0.821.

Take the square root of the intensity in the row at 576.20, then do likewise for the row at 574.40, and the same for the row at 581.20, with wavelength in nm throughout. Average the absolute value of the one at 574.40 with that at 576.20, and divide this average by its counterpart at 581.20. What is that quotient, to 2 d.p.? 1.02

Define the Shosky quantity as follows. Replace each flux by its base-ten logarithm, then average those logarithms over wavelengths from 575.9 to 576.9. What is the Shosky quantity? 0.808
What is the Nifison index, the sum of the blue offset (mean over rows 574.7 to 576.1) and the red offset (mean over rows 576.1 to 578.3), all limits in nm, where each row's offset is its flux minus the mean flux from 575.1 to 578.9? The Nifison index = 0.21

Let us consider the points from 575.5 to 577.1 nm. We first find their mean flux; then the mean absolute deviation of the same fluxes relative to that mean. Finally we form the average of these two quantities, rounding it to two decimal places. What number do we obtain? 3.25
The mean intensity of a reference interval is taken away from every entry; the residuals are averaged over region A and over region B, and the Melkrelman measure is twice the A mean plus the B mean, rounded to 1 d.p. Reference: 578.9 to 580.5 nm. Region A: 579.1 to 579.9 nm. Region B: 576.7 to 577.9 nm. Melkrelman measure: -0.3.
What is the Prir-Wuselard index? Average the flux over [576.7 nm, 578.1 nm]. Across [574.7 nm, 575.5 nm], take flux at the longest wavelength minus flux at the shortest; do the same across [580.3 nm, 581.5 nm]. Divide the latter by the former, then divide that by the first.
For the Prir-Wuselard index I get 1.0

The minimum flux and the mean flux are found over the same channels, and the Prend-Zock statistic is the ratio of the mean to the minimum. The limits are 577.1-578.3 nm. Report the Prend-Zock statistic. 1.01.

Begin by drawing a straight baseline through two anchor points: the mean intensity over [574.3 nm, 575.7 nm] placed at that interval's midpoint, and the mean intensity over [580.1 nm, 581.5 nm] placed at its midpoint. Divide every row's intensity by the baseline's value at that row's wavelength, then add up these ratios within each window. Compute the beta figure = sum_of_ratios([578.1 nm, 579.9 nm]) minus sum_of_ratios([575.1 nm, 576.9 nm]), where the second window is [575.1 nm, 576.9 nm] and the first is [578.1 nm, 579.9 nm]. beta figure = -0.1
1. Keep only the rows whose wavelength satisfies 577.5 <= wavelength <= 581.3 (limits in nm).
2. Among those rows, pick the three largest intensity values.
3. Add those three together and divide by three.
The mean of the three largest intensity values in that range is 6.71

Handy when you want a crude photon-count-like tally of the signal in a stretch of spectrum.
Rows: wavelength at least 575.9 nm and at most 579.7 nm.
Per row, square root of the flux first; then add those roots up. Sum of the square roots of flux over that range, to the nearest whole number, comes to 48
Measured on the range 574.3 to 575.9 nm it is 21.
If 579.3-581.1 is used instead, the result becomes 23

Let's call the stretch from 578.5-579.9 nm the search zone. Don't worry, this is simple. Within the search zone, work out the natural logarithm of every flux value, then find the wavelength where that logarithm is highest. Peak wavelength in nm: 579.80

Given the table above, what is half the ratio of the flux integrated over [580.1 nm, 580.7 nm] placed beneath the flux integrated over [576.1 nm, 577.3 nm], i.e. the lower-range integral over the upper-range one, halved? 1.0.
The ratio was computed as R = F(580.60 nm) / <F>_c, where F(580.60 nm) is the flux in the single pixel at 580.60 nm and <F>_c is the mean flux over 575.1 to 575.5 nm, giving 0.95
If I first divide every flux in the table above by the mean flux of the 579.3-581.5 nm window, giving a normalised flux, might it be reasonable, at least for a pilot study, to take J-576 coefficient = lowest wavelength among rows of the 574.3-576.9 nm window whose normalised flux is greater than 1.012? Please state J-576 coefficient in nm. 574.40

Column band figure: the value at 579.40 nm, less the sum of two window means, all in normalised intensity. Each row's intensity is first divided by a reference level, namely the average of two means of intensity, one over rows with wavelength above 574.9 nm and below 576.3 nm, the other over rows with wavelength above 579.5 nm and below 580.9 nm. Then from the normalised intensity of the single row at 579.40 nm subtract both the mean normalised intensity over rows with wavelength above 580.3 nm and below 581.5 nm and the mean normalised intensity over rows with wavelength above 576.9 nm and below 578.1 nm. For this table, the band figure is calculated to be -0.92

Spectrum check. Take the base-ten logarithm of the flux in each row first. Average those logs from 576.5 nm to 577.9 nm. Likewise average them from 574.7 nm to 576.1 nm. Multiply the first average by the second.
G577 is 0.653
